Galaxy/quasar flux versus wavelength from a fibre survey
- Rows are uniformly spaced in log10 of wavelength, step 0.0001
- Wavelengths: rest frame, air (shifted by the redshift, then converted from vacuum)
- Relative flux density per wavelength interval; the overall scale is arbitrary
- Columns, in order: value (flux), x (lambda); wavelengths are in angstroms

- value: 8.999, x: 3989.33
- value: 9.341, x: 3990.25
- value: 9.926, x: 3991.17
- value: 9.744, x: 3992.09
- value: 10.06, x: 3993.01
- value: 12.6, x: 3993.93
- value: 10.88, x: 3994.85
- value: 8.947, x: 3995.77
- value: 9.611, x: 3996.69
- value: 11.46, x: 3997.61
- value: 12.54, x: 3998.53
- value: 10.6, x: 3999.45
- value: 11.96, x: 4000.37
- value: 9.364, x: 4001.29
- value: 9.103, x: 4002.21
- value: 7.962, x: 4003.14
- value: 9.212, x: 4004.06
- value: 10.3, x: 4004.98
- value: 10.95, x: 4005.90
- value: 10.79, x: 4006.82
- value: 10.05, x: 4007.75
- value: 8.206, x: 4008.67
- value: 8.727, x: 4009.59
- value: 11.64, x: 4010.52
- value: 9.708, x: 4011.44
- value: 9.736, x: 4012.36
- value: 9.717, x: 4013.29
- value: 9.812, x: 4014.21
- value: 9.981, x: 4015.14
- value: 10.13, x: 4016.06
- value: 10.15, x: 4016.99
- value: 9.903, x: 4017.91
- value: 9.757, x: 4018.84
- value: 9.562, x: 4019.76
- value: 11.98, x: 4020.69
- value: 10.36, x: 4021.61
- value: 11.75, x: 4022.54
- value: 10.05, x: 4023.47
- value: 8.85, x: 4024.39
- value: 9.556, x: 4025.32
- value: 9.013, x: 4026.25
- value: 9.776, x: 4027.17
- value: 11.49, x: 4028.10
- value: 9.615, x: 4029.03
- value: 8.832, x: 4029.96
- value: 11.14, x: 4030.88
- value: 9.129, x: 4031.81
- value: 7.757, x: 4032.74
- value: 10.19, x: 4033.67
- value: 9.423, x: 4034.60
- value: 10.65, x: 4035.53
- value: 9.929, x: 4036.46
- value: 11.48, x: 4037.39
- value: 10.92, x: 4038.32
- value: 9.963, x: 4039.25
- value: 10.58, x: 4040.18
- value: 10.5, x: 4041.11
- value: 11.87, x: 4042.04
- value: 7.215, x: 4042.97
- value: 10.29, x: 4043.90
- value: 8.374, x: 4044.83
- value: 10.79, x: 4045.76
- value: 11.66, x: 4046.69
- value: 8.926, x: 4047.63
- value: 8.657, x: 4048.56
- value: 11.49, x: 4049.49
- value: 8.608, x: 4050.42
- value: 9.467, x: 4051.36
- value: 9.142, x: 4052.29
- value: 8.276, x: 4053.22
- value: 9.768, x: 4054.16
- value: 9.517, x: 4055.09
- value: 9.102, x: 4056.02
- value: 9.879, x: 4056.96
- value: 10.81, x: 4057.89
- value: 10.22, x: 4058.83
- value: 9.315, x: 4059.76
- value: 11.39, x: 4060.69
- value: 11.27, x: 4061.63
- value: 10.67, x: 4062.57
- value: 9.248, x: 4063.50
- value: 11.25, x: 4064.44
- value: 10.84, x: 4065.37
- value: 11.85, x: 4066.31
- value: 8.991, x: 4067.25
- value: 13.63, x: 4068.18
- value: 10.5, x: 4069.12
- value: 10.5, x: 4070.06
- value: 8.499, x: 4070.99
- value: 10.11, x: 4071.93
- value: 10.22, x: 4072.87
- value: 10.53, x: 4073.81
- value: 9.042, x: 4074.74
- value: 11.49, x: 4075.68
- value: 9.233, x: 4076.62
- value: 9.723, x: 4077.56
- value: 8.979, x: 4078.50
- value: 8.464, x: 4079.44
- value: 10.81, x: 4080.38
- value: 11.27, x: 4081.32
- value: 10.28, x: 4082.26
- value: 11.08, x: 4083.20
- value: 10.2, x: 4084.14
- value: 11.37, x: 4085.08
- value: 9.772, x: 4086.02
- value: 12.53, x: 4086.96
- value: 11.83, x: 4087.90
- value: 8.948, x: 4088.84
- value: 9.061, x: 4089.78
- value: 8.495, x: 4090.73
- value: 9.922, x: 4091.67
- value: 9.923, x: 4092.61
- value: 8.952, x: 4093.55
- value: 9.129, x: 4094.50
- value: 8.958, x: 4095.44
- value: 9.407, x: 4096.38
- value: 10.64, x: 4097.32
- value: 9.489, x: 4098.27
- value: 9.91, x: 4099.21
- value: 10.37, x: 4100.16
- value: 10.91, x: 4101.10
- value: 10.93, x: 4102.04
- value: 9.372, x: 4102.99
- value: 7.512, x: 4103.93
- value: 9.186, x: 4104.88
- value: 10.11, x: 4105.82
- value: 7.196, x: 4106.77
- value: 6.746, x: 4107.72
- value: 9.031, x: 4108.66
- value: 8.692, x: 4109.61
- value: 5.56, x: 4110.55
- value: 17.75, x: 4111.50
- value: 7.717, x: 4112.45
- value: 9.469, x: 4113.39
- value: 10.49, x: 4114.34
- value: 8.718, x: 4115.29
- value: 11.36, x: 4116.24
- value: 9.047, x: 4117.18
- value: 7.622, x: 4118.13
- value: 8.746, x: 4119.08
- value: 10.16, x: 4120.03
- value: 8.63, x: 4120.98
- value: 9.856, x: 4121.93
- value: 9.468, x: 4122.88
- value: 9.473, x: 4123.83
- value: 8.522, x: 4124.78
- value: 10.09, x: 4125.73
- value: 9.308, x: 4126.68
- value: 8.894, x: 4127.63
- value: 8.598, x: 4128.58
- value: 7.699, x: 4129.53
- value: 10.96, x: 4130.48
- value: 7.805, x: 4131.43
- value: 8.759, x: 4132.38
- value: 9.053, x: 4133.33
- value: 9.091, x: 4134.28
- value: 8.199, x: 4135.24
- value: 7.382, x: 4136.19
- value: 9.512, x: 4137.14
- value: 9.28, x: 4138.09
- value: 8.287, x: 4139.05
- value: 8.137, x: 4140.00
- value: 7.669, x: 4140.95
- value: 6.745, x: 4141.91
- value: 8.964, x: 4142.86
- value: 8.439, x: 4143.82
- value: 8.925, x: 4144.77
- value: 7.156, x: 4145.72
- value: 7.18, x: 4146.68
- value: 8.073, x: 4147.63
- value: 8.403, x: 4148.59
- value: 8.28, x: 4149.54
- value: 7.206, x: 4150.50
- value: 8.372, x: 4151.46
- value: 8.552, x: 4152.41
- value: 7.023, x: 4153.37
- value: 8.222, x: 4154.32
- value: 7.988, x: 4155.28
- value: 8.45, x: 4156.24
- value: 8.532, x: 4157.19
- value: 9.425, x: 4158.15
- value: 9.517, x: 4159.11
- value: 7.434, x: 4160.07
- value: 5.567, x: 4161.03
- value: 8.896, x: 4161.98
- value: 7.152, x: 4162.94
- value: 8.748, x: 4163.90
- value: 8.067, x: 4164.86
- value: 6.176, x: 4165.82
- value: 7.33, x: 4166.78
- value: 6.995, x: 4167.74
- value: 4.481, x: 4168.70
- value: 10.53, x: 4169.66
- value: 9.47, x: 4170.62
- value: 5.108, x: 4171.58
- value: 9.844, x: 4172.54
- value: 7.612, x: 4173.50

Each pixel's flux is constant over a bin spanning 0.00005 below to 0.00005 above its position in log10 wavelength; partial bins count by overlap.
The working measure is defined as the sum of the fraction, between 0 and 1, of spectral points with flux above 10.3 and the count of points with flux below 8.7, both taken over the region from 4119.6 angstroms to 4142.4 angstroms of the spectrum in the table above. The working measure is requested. 11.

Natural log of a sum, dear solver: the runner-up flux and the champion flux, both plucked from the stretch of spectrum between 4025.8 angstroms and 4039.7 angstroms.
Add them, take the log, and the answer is 3.1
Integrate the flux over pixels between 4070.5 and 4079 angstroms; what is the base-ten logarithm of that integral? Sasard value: 1.92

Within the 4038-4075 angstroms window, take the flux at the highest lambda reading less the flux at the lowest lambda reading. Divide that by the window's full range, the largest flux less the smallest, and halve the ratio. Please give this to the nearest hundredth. -0.15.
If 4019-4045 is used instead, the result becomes -0.12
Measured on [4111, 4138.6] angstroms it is -0.41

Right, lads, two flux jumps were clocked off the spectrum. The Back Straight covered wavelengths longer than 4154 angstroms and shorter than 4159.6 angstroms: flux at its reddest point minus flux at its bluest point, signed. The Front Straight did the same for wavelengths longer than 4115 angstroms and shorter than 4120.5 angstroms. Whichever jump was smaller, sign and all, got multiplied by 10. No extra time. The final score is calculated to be 13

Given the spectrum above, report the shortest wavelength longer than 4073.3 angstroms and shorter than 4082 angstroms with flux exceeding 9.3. 4073.81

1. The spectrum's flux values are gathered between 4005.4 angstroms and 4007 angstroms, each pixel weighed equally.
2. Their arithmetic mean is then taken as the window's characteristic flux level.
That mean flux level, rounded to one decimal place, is 10.9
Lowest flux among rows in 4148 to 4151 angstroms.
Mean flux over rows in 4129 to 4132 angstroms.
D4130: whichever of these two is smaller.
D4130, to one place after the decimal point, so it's 7.2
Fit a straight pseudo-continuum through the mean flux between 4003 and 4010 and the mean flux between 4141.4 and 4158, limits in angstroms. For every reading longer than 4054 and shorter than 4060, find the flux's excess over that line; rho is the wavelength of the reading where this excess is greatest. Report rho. 4057.89 angstroms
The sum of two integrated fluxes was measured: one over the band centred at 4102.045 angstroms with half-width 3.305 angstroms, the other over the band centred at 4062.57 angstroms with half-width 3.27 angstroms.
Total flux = 134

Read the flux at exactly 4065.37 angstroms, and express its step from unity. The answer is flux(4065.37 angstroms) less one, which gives 10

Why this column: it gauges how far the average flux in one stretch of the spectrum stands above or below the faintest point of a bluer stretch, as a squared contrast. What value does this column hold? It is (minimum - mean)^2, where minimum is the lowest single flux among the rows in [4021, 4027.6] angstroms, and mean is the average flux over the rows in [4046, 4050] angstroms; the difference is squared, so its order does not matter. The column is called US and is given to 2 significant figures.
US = 1.8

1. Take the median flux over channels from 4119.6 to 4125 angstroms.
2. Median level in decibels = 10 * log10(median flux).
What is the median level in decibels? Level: 9.8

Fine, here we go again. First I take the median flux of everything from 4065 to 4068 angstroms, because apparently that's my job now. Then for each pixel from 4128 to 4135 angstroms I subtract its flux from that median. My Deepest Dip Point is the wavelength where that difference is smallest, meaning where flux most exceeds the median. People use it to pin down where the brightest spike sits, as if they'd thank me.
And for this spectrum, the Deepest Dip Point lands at 4130.48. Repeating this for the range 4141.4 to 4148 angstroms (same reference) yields 4142.86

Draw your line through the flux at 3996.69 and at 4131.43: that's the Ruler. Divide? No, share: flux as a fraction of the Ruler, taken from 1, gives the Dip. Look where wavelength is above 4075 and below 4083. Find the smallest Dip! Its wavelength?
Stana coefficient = 4075.68 angstroms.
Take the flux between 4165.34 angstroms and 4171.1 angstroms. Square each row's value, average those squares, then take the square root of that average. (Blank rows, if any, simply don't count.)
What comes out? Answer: 7.8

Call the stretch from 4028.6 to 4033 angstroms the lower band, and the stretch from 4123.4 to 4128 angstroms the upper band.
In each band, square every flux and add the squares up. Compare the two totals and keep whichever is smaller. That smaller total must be 430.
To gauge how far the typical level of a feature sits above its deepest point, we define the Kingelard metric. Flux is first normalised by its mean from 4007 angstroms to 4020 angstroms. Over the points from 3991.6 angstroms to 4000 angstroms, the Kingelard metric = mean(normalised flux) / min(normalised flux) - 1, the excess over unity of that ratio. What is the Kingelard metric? 0.20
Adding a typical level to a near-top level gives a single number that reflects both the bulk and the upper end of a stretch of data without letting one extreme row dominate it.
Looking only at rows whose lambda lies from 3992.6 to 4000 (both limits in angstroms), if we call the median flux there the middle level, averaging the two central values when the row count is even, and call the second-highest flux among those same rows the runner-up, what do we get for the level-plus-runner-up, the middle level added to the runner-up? 23.3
